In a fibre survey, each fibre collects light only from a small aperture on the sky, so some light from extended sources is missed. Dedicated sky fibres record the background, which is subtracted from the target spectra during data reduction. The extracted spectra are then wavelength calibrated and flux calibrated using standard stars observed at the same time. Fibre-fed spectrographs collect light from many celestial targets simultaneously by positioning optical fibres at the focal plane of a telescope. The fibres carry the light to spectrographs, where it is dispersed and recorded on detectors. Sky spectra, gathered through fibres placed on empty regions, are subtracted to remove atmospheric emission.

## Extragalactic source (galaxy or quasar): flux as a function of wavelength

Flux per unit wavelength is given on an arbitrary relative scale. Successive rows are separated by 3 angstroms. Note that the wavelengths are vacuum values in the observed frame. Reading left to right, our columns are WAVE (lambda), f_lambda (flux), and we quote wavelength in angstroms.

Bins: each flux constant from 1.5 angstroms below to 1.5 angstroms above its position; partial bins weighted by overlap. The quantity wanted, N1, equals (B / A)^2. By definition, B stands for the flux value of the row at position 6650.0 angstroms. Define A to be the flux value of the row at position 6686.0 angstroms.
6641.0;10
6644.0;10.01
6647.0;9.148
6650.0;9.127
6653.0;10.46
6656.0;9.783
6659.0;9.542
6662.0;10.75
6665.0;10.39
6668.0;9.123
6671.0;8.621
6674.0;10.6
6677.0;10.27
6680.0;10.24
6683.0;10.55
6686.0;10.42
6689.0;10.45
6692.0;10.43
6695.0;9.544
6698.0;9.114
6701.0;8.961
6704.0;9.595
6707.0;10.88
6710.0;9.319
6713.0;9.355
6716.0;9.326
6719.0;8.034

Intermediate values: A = 10.42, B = 9.127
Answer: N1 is 0.8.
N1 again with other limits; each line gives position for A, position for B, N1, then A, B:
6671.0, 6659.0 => 1.2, 8.621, 9.542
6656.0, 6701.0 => 0.8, 9.783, 8.961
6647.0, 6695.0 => 1.1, 9.148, 9.544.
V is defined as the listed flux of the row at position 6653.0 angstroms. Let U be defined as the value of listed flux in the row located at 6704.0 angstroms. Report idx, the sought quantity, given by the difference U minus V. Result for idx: -0.9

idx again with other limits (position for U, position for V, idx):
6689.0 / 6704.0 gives 0.9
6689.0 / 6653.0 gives 0.0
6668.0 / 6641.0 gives -0.9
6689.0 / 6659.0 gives 0.9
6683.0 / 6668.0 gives 1.4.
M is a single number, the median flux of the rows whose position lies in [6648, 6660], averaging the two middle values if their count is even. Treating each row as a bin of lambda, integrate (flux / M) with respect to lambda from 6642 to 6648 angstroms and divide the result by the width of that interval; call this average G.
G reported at 1.00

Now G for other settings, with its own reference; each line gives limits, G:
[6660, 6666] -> 1.09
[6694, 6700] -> 0.96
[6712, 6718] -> 0.96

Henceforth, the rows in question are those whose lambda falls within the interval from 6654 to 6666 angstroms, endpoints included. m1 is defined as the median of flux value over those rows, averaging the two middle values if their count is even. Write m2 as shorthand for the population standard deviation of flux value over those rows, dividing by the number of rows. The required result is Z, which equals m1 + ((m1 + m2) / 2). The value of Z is 15.4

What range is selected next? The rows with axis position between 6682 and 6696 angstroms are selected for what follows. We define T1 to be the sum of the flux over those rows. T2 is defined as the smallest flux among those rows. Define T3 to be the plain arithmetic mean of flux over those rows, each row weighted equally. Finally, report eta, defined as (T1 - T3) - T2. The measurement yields 31.6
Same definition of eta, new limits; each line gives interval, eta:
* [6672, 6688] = 31.4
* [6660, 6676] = 31.0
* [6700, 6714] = 29.5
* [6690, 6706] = 29.2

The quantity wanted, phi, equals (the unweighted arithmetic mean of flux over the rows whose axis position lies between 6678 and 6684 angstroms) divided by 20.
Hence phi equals 0.520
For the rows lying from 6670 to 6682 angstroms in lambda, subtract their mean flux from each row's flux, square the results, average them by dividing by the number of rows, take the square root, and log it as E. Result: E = 0.77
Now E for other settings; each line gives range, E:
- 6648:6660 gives 0.48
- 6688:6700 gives 0.58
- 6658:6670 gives 0.65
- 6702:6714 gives 0.64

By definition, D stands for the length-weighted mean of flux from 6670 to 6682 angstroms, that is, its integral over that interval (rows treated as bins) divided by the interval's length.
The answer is 10.0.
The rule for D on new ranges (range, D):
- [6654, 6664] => 10.1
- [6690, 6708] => 9.7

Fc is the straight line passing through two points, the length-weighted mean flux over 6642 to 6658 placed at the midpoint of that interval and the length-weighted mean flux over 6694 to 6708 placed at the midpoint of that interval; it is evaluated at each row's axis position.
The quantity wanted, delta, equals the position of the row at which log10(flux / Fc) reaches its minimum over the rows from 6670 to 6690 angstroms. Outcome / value 6671.0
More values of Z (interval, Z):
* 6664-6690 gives 15.9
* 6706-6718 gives 14.3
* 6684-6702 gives 15.3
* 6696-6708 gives 14.4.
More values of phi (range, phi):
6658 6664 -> 0.507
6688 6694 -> 0.522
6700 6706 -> 0.464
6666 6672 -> 0.444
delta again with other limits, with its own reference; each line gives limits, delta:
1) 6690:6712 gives 6701.0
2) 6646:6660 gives 6650.0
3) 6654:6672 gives 6671.0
